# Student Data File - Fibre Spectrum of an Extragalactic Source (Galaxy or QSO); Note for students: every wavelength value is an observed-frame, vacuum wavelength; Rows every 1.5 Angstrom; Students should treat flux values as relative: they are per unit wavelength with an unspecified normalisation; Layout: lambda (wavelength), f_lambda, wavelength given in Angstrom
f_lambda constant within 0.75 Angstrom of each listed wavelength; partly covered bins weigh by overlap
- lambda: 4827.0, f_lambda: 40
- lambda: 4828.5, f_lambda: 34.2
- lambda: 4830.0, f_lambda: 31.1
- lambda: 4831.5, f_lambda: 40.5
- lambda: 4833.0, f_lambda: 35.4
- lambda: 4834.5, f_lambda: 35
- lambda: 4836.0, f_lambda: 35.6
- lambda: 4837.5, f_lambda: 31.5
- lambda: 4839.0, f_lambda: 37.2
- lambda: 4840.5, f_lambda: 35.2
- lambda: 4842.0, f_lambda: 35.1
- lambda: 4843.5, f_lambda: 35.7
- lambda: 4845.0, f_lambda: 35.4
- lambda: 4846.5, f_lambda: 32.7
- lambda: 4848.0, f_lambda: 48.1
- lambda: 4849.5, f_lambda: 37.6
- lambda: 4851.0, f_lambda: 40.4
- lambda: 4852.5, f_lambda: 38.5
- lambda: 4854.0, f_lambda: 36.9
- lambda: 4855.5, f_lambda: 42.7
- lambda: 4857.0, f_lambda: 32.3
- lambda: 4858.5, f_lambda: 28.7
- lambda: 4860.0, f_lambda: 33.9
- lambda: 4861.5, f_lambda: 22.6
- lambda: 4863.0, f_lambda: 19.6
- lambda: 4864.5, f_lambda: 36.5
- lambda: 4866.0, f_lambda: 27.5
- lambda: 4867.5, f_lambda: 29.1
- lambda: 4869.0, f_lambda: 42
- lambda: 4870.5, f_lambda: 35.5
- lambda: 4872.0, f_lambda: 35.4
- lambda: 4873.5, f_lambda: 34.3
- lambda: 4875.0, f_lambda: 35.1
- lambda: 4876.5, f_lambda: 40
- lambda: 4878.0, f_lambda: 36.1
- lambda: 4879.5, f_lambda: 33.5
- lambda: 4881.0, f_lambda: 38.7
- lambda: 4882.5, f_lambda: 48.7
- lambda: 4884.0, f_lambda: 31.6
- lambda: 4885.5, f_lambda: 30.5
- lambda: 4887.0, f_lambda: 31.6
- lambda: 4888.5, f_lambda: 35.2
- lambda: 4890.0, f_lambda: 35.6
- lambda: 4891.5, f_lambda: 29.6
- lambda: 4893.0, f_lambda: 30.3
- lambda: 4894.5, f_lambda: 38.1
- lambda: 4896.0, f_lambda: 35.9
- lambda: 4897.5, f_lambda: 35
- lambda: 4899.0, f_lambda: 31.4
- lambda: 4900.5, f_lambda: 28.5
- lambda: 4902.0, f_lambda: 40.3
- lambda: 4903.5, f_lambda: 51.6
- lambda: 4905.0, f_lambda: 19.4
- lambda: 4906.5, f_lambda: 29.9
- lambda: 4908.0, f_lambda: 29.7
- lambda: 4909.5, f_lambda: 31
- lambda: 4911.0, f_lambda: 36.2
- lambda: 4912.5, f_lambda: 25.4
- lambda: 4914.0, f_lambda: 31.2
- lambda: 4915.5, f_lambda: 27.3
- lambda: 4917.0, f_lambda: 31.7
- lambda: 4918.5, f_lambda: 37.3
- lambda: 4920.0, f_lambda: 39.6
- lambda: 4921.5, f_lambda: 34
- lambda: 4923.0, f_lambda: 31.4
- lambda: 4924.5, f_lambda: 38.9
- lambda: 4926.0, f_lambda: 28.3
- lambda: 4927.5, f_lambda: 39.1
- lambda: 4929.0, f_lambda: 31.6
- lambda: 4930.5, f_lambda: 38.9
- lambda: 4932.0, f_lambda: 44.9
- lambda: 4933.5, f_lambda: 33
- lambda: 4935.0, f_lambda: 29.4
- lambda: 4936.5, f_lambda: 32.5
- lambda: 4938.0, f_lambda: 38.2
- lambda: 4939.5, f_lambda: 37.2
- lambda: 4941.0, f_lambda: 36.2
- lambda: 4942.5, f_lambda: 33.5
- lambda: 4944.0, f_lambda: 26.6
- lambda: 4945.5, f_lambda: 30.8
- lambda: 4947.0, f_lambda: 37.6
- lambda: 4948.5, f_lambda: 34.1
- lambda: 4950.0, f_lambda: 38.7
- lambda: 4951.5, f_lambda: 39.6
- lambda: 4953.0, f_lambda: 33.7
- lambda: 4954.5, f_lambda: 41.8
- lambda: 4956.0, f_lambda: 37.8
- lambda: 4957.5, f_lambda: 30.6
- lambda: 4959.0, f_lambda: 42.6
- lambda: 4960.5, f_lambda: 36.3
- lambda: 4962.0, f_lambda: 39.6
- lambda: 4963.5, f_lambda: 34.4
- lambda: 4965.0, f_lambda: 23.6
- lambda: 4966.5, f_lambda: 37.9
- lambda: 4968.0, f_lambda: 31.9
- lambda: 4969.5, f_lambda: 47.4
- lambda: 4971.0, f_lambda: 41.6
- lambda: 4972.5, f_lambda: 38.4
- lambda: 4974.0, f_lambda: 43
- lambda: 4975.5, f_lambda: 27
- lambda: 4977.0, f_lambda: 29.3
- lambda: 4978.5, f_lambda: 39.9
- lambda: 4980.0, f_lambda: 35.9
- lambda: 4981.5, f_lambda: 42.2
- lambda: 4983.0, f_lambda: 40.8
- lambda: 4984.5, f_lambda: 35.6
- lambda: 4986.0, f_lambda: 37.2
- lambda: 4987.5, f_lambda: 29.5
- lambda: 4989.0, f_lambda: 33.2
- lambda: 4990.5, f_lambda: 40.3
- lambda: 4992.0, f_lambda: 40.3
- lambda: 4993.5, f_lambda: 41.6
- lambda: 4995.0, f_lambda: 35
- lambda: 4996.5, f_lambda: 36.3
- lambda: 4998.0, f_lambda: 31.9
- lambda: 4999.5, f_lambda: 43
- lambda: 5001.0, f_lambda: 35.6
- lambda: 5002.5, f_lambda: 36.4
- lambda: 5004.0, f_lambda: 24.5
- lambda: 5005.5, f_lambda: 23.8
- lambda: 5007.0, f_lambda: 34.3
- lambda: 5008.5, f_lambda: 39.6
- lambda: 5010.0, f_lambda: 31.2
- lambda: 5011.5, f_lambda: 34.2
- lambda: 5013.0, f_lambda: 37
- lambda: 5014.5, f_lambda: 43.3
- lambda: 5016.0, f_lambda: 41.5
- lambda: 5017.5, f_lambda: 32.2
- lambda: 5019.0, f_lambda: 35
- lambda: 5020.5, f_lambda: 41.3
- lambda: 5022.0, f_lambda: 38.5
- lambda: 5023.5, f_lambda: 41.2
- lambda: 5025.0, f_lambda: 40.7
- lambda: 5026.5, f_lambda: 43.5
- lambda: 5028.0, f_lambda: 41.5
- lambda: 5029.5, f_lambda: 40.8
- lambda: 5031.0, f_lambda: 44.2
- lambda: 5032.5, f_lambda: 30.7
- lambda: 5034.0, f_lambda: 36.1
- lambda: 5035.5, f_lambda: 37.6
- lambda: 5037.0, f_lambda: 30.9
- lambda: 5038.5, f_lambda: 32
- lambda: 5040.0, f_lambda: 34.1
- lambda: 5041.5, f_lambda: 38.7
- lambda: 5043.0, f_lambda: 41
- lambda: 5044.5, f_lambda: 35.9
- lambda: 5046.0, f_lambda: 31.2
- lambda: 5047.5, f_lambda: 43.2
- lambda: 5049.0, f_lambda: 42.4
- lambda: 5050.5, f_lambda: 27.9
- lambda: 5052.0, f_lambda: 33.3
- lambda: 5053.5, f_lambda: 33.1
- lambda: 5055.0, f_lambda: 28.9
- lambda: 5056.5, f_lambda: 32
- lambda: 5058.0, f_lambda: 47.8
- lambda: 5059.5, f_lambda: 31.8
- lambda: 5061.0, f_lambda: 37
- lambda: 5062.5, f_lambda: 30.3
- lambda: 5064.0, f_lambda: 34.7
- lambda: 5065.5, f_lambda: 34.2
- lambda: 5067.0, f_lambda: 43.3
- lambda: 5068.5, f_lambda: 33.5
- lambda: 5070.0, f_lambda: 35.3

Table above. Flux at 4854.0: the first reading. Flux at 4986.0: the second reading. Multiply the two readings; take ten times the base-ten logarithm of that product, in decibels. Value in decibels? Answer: 31.4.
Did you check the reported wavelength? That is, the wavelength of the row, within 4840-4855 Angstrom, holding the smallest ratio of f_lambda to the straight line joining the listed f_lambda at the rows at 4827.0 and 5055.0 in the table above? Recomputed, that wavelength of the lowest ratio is 4846.5 Angstrom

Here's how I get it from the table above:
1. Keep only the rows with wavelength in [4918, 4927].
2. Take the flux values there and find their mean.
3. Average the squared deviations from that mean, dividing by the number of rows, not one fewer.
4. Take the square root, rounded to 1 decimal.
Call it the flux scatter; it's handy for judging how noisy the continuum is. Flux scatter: 4.1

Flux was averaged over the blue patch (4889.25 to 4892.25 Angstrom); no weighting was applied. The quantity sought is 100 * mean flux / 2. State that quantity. 1630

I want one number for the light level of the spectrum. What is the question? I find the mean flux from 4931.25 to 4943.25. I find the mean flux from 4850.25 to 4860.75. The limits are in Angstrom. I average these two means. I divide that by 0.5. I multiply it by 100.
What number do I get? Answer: 7181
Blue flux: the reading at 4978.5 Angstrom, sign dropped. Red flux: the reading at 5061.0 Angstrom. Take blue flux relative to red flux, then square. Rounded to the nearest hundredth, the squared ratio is 1.16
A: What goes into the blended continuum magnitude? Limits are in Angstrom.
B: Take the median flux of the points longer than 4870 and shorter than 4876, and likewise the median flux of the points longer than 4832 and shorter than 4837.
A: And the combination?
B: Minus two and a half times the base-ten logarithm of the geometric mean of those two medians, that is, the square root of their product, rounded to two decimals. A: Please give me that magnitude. -3.87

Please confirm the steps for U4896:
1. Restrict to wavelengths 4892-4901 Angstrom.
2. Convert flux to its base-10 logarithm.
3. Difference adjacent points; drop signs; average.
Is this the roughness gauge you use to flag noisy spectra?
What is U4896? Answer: 0.045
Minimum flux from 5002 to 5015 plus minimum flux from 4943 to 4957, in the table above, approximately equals 50.4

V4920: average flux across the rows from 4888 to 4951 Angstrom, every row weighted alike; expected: 33.9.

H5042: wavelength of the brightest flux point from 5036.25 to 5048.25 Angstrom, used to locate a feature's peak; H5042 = 5047.5 Angstrom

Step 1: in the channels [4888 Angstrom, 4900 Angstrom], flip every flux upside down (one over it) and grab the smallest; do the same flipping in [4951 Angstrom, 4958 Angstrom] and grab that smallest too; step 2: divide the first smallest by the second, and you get 1.10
